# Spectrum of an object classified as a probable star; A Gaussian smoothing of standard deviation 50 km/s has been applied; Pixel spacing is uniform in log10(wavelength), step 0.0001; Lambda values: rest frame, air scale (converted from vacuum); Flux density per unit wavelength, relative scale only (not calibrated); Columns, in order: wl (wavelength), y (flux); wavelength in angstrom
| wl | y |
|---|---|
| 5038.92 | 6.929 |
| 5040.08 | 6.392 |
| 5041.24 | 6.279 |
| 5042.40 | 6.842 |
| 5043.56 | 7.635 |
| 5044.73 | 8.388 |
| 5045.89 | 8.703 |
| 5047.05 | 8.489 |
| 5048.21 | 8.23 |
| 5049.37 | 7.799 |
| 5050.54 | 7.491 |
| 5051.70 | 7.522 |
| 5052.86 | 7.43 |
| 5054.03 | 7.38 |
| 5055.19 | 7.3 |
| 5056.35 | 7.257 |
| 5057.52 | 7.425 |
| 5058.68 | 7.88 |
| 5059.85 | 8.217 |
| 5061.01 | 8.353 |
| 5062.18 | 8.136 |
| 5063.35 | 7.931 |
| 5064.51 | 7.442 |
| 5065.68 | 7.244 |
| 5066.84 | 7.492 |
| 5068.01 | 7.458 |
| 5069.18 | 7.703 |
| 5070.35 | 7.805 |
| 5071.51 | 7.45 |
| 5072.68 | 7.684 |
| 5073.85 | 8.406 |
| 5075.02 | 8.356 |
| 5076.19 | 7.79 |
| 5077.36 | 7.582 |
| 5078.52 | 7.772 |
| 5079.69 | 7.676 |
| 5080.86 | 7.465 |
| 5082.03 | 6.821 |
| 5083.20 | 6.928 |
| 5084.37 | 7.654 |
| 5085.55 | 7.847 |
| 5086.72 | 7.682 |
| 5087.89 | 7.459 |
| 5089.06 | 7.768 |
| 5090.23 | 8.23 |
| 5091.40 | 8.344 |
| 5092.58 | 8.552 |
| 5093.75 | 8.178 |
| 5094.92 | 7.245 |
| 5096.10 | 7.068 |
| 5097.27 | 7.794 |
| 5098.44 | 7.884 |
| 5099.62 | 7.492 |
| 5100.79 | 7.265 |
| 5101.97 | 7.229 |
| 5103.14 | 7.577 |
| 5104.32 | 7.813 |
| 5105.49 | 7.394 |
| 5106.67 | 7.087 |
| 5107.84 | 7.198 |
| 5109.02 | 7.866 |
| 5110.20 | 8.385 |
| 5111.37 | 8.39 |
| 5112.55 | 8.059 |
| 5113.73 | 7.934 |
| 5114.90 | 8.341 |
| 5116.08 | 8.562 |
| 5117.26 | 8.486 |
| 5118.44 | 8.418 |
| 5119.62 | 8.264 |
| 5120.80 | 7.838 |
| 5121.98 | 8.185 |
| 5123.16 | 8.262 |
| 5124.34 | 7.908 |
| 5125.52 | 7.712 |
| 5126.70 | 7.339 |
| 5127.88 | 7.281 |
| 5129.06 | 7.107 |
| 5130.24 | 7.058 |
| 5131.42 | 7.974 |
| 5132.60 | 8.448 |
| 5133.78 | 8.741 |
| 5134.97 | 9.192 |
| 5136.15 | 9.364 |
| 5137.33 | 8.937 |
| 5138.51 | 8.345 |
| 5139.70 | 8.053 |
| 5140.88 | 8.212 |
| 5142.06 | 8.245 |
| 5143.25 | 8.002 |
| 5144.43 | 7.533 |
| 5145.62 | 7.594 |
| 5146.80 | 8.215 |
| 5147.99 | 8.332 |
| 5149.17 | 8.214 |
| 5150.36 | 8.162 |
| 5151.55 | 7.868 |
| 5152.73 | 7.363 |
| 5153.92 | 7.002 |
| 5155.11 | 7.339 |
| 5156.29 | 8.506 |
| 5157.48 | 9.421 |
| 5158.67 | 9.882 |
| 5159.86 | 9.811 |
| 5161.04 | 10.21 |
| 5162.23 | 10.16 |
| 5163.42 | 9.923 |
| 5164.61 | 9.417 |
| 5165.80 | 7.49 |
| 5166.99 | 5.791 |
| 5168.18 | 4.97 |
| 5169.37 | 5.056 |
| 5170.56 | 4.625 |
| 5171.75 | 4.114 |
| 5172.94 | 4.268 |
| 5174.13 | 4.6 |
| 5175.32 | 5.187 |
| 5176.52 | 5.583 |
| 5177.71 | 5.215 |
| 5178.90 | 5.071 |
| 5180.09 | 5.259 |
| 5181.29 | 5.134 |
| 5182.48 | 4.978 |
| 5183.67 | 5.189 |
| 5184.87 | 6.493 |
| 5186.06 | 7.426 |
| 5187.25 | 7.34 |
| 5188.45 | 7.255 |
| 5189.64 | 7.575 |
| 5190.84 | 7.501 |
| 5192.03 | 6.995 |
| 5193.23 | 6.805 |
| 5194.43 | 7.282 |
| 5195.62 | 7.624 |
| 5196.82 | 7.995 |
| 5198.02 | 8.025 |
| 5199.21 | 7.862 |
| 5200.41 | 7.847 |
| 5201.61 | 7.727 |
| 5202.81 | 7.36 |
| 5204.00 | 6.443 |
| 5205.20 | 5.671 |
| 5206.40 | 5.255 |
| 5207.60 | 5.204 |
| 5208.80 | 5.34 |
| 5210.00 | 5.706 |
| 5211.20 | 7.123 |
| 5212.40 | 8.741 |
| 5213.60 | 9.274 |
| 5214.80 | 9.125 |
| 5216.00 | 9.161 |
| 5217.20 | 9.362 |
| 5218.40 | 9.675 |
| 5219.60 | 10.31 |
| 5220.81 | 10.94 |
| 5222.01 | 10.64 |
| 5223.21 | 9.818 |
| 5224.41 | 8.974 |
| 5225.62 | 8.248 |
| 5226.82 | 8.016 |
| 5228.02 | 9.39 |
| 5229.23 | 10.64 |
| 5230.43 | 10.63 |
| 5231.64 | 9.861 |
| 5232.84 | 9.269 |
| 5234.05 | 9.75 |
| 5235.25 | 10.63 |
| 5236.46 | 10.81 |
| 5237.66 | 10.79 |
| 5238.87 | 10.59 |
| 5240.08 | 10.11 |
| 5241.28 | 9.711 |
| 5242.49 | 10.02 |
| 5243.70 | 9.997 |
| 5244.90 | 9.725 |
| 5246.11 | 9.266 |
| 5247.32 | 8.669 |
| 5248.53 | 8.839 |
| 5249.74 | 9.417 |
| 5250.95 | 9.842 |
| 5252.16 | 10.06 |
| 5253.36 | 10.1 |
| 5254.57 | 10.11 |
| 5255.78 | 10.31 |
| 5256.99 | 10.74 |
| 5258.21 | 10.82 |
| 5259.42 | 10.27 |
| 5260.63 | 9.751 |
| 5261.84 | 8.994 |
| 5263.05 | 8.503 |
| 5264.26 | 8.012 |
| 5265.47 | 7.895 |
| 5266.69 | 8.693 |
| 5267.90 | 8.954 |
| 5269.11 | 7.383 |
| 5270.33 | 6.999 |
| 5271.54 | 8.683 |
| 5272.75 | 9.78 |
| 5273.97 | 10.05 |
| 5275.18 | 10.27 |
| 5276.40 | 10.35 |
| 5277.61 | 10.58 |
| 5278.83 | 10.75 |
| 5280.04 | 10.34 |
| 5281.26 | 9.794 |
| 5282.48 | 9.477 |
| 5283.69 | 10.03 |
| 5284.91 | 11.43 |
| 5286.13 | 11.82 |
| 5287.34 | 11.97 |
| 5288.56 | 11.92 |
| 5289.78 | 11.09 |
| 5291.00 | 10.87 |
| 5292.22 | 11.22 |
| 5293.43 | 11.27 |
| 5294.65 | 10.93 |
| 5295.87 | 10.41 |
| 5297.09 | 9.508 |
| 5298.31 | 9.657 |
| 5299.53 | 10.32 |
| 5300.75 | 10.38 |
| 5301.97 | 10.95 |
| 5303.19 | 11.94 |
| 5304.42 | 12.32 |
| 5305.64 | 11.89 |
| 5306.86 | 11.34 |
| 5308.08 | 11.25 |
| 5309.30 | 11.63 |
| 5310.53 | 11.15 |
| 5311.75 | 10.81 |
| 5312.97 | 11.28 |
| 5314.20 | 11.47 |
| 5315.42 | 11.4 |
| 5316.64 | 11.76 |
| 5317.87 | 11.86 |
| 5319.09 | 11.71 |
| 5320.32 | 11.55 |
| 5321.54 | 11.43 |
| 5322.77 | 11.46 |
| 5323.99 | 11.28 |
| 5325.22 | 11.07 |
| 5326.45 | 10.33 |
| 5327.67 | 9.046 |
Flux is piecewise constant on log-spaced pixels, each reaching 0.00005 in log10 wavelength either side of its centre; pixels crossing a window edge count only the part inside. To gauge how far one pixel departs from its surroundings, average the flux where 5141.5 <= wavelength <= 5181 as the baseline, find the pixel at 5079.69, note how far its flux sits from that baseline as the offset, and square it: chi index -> 0.2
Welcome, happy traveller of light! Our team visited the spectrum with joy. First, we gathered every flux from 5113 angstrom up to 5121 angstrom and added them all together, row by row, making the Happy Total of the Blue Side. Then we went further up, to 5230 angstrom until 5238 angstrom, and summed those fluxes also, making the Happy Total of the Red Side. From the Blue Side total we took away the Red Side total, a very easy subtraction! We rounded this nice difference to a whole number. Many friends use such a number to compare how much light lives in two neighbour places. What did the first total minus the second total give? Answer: -14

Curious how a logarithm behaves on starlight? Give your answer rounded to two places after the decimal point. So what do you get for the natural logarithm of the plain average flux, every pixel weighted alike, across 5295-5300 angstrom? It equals 2.30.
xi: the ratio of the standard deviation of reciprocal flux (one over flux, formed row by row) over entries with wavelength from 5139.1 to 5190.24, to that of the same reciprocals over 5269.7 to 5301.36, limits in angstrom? 3.5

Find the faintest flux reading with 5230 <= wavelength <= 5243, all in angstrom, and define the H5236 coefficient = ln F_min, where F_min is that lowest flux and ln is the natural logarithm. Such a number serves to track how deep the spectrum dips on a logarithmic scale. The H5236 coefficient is 2.2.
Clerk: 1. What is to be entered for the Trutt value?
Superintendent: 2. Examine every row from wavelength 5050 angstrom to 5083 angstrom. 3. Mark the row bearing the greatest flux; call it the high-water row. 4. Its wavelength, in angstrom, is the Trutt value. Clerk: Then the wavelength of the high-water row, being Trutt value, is 5073.85 angstrom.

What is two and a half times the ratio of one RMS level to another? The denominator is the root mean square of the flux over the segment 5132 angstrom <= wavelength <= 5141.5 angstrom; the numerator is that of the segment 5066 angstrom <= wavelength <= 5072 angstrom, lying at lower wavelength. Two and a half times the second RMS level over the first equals 2.2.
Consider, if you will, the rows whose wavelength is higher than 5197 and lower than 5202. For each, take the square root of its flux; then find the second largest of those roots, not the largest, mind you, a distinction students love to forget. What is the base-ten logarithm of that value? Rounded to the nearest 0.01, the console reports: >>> 0.45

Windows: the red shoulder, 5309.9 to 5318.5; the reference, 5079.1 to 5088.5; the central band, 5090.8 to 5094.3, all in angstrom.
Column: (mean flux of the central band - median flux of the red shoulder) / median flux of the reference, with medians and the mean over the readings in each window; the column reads -0.40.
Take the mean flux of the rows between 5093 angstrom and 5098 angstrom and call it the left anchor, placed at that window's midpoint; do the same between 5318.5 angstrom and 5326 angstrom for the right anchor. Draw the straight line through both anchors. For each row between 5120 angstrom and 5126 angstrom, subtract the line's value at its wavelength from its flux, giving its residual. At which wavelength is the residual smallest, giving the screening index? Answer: 5125.52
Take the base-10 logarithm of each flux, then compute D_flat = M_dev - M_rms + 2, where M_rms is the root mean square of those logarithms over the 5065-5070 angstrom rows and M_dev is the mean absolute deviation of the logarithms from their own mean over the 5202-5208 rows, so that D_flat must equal 1.18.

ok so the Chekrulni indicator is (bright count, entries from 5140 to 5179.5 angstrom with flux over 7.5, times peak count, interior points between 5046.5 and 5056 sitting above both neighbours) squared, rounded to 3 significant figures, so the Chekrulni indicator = 324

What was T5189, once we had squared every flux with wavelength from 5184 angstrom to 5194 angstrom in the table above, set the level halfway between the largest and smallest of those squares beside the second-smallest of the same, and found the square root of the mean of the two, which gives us 6.9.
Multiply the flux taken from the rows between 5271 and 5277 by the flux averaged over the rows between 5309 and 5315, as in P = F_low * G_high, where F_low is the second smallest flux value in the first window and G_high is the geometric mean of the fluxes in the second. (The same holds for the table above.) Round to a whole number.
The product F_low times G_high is 110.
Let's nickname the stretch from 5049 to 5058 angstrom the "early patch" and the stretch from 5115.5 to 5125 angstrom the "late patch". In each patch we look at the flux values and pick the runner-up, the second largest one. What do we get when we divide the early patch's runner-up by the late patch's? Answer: 0.89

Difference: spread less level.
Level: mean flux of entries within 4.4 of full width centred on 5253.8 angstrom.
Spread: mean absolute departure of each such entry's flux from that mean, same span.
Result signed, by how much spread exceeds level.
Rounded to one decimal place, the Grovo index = -10.1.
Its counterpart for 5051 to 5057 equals -7.3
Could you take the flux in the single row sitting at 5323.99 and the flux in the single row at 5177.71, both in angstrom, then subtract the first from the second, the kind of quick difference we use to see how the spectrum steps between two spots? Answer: -6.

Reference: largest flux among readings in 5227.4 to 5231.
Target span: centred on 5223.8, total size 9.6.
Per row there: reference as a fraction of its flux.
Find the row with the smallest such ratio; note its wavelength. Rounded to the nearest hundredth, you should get 5220.81 angstrom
